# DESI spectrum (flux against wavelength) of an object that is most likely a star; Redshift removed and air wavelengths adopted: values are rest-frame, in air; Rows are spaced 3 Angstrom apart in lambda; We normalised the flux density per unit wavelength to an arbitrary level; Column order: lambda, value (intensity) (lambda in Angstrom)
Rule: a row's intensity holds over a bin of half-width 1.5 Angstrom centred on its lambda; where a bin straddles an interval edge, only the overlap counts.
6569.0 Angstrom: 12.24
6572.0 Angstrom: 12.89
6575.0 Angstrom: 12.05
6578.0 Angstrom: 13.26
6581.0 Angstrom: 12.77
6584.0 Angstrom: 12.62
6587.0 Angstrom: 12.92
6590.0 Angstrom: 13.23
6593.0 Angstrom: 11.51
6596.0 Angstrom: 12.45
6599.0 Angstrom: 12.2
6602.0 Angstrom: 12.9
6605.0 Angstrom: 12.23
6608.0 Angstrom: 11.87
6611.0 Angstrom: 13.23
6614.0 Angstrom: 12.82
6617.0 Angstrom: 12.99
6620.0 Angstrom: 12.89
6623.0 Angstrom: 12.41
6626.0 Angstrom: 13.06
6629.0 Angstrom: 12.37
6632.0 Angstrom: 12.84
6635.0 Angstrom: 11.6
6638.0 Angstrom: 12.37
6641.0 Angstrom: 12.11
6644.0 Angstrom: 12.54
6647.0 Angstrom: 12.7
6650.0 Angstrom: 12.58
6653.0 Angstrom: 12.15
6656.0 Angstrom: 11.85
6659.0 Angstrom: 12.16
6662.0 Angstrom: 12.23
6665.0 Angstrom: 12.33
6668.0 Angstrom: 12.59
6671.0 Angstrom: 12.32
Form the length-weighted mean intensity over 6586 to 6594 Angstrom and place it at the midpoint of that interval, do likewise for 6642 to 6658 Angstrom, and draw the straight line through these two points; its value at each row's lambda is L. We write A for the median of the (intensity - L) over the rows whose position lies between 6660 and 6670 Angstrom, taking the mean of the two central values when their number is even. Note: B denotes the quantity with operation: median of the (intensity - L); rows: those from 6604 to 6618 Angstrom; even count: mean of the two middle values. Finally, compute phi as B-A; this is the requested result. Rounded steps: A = 0.04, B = 0.32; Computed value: 0.28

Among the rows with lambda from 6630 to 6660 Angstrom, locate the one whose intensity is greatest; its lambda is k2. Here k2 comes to 6632.0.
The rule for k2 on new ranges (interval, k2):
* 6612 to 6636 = 6626.0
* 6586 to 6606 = 6590.0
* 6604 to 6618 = 6611.0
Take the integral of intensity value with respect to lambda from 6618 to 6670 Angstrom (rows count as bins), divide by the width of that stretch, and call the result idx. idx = 12.4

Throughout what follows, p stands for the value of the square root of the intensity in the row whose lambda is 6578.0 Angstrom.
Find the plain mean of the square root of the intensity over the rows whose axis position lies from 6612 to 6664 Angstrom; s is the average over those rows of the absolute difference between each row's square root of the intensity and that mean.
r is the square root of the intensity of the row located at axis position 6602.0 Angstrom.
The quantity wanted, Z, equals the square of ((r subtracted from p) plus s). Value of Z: 0.009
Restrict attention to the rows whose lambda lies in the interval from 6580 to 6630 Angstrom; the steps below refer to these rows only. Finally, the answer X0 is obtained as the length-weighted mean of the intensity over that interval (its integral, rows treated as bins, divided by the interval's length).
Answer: 12.6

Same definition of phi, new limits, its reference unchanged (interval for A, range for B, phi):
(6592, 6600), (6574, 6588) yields 0.50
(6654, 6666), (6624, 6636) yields 0.29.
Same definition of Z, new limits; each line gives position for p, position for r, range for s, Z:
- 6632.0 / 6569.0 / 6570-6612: 0.022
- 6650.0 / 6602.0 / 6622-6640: 0.000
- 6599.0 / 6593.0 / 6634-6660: 0.020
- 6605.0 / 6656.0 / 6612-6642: 0.012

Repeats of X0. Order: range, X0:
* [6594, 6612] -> 12.4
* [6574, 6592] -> 12.8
